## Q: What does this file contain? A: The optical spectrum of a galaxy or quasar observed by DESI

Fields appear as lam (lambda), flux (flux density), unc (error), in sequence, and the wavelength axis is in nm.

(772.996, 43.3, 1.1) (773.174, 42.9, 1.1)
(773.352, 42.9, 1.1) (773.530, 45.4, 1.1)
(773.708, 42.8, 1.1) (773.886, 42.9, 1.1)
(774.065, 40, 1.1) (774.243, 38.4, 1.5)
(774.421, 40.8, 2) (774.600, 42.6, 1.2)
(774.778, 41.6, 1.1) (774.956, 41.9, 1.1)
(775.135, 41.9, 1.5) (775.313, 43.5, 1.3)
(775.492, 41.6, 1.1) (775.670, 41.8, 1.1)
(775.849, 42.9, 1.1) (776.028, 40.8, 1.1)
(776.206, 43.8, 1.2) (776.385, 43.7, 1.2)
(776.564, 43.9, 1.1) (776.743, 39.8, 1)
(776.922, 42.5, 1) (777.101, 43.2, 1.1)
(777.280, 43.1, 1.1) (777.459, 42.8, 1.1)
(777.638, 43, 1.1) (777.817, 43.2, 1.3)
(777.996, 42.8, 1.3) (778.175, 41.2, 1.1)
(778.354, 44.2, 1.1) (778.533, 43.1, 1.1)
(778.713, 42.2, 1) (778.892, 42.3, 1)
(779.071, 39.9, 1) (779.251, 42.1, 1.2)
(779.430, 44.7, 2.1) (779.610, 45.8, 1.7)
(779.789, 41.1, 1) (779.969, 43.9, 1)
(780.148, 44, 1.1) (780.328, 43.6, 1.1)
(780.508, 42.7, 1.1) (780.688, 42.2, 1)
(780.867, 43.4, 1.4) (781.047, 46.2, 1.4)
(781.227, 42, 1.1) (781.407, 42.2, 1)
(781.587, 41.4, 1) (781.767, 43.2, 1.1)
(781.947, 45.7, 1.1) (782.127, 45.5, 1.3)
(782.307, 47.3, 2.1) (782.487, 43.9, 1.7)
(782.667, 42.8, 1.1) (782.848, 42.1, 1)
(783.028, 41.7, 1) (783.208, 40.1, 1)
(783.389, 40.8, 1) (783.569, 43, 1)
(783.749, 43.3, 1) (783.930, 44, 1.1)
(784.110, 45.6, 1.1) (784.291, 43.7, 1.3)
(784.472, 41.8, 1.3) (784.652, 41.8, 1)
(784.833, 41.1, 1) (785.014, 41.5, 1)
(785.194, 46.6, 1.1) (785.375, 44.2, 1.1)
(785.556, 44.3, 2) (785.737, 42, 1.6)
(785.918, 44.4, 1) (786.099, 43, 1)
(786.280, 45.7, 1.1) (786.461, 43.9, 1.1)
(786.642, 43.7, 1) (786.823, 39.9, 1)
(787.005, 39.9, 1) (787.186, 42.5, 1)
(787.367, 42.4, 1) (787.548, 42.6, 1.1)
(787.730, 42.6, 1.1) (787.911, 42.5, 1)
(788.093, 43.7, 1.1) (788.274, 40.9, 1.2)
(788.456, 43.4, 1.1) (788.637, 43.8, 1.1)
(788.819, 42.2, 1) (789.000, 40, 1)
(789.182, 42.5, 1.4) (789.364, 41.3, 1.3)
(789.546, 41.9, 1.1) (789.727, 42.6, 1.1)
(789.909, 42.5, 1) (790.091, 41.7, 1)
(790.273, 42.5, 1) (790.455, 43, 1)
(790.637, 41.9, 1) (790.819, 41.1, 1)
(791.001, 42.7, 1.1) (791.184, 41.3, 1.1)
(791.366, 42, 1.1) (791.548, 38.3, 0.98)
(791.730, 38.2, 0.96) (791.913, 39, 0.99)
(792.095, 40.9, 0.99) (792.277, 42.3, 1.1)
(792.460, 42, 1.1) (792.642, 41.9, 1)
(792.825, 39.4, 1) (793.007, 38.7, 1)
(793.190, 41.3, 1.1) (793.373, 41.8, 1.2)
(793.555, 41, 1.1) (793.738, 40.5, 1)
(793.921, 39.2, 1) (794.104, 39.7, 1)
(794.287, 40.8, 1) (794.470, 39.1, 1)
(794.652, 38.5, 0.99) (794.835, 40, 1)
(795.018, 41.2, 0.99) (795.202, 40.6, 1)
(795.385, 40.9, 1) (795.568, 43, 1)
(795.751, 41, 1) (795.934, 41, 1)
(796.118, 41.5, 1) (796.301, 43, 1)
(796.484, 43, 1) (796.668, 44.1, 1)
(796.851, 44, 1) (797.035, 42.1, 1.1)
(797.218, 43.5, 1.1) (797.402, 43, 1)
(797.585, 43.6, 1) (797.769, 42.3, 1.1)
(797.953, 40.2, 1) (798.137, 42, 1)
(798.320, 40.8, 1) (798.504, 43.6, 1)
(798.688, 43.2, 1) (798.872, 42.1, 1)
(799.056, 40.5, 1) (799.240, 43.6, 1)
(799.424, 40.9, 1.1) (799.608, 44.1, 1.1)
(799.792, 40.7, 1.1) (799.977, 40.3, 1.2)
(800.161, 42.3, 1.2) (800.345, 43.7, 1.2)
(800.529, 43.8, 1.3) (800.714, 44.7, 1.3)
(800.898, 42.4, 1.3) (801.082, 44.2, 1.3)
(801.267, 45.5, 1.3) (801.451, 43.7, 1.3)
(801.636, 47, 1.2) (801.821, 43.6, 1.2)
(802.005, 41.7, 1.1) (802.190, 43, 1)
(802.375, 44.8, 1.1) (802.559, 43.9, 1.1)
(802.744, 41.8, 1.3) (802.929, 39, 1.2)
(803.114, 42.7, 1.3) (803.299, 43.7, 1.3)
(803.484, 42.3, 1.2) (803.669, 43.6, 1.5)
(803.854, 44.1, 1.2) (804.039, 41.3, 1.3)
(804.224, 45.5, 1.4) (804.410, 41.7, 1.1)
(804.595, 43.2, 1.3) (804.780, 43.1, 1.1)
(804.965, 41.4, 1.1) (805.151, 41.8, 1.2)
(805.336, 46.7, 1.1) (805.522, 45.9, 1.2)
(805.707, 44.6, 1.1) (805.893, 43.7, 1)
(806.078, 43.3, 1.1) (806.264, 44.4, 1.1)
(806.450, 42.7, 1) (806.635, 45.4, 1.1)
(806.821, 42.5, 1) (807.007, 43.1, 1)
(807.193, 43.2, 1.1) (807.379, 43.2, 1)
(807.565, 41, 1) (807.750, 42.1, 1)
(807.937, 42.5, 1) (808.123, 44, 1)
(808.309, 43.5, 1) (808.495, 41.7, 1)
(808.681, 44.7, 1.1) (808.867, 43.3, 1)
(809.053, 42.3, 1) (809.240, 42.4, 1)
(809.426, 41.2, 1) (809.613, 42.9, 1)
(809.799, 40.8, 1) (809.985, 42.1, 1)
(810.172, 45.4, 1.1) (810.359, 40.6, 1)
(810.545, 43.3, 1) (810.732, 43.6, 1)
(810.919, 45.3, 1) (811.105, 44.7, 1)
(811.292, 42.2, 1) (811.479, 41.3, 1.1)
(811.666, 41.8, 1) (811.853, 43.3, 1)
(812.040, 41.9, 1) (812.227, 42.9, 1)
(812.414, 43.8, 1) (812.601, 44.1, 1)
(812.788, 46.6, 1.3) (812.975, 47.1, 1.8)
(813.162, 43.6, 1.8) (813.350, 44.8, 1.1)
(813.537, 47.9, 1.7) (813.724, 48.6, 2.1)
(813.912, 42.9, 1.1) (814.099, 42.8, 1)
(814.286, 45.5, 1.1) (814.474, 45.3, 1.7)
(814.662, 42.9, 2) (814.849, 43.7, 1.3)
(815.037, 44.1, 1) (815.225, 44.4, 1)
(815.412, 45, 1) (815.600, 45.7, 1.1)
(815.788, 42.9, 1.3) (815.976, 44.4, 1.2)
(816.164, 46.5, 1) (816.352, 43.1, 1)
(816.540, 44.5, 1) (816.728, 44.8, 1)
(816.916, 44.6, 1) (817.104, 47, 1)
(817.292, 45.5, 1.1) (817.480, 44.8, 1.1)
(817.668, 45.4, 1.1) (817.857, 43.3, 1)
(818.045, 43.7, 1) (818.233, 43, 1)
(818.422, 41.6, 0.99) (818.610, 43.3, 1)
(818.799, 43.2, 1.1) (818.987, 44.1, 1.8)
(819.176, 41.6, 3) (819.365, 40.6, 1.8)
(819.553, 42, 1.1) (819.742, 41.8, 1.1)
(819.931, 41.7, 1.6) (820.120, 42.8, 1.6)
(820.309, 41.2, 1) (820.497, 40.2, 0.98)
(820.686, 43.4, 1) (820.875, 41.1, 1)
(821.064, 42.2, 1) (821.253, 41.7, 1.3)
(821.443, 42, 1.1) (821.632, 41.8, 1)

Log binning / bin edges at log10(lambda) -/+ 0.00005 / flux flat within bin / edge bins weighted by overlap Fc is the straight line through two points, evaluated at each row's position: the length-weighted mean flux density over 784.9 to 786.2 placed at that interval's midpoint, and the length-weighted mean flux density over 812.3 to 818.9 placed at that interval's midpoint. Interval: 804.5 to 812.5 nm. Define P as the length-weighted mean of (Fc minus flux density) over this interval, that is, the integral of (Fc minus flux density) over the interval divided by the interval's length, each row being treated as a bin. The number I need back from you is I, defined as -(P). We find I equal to -1.28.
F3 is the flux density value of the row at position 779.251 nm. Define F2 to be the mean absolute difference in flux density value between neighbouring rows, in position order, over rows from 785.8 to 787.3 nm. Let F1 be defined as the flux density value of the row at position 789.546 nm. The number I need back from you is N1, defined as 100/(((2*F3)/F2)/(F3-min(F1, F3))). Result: 0.4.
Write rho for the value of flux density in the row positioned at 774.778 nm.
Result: 41.6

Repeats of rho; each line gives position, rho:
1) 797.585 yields 43.6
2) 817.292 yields 45.5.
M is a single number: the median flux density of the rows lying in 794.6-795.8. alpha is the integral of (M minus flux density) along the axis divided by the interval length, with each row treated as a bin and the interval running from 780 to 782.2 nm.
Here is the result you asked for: -2.60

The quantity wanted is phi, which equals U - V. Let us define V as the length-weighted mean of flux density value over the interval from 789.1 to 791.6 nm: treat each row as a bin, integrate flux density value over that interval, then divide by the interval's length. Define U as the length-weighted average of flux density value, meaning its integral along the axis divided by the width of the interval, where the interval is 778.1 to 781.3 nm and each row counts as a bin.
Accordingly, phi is 1.2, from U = 43.0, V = 41.9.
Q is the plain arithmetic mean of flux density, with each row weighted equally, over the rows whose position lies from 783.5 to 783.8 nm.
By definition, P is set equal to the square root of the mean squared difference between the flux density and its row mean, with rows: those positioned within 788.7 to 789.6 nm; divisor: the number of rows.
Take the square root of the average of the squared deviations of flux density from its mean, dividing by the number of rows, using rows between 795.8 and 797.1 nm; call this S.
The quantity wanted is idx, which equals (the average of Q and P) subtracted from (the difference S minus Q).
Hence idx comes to -64.1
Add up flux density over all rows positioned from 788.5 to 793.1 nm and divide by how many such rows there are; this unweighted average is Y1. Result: 41.3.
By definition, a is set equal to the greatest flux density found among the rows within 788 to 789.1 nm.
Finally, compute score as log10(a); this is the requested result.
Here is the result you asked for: 1.64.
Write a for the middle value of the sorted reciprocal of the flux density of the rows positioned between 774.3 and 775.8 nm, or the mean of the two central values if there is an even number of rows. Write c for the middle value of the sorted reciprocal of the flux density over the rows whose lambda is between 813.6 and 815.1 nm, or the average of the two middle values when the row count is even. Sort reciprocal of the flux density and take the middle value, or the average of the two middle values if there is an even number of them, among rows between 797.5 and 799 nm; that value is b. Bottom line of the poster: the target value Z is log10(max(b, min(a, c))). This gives -1.63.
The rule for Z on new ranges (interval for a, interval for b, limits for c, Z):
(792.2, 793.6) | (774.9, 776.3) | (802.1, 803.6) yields -1.62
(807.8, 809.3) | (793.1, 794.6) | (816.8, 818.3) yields -1.61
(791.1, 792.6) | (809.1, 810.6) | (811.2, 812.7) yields -1.63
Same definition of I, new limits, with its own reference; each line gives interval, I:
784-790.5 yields -1.02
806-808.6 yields -1.28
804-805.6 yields -0.81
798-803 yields -1.29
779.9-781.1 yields 0.10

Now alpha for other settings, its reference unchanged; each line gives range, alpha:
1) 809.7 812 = -1.94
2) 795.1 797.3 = -1.40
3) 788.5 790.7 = -1.29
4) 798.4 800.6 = -1.48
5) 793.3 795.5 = 0.61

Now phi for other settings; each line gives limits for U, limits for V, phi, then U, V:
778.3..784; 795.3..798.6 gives 0.7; 43.1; 42.4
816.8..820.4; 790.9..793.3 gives 2.6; 43.2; 40.6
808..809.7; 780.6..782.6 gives -1.0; 42.9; 43.9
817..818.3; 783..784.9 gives 2.2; 44.7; 42.5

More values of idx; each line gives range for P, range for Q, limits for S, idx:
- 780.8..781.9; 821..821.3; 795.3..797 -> -62.5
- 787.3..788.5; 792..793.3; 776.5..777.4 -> -60.4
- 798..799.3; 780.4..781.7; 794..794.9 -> -64.1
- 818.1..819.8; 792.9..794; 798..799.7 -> -59.9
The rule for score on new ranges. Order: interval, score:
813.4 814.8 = 1.69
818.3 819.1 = 1.64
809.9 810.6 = 1.66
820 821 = 1.64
